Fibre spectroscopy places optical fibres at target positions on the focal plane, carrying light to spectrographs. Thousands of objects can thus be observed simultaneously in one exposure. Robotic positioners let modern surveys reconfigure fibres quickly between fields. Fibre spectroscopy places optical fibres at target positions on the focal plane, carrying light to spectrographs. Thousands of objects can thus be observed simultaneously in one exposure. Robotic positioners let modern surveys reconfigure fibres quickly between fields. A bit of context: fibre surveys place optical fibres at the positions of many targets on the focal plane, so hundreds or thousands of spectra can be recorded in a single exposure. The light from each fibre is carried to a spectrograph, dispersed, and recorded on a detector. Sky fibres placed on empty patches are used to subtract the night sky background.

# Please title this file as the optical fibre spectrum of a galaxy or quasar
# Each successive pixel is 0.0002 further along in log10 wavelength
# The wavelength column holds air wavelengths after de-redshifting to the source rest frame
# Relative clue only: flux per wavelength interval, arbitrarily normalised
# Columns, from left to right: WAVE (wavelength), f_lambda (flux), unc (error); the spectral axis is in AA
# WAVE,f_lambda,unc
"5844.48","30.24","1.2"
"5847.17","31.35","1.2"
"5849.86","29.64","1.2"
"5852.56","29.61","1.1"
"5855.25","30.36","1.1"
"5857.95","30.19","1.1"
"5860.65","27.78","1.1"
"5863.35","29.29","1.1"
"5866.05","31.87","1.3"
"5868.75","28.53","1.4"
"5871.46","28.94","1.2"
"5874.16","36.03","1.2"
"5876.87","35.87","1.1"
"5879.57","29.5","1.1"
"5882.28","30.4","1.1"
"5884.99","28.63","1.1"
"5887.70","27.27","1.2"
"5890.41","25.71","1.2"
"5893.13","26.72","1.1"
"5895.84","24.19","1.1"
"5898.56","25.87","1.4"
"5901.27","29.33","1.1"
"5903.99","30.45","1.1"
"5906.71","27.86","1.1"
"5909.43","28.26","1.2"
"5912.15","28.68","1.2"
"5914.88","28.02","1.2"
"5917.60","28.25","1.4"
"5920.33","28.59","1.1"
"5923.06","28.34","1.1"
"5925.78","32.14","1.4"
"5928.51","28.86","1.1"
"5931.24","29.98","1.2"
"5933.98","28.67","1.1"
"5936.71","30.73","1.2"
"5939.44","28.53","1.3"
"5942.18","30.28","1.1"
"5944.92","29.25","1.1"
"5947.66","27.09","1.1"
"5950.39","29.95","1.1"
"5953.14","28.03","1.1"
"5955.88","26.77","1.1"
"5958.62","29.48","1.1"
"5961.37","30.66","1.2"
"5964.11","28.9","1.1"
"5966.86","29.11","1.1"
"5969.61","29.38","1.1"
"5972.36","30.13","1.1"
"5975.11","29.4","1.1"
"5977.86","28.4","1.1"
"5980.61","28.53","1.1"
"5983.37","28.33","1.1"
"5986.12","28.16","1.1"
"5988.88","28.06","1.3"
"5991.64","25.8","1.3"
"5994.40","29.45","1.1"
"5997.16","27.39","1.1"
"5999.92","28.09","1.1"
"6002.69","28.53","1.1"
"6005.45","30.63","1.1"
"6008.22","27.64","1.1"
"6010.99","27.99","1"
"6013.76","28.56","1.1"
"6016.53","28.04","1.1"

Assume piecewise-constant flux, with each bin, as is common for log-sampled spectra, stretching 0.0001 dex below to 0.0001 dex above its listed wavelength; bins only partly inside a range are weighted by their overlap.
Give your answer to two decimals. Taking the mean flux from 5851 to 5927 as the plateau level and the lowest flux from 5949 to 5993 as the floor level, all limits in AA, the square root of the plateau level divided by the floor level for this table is 1.06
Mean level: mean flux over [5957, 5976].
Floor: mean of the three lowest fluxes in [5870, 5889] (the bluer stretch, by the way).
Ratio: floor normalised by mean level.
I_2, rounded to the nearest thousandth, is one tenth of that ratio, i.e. 0.096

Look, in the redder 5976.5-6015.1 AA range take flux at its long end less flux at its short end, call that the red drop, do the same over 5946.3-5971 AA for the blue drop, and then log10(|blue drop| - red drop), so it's 0.33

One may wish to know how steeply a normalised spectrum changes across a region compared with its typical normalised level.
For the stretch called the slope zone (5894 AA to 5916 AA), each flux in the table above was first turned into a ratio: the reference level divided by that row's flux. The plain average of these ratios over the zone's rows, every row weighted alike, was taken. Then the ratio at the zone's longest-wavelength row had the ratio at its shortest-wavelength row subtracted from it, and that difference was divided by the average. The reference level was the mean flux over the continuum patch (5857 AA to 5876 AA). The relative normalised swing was -0.16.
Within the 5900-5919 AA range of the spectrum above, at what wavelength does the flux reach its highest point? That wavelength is 5903.99 AA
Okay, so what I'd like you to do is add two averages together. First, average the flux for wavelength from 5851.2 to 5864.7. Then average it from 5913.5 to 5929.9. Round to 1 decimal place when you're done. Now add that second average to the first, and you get 58.5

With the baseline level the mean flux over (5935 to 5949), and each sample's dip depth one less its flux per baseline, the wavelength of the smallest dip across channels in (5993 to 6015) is 6005.45 AA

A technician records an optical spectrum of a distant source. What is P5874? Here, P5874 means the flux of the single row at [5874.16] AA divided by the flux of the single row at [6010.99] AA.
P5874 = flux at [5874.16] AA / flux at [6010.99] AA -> 1.29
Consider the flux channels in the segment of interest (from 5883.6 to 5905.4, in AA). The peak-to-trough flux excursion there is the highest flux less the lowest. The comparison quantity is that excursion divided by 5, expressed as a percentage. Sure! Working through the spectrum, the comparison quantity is 125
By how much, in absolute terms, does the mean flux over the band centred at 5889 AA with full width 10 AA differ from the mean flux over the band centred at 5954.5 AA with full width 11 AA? 1.5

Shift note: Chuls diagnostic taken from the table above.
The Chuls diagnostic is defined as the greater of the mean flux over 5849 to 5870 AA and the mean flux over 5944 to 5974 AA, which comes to 29.66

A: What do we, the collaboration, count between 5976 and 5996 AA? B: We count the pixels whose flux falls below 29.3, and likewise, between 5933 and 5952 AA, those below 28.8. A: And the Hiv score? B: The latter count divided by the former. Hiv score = 0.5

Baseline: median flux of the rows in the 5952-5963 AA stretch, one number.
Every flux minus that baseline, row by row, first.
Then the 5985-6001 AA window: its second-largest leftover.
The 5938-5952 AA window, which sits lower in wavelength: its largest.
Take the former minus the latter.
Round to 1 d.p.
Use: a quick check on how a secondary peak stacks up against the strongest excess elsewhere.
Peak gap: -2.1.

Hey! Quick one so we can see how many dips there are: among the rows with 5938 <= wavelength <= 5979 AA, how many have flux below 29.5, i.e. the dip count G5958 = 11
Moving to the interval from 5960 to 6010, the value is 15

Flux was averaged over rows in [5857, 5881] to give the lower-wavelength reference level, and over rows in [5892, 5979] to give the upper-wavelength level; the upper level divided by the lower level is 0.93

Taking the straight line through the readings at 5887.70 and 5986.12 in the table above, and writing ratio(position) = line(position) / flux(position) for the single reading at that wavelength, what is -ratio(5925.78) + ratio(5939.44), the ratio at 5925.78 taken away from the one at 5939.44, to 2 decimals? 0.11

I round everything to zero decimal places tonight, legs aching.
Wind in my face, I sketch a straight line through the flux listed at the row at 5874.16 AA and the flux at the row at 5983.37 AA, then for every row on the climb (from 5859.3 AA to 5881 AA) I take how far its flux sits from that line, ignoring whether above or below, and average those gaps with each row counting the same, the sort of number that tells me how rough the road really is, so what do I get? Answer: 5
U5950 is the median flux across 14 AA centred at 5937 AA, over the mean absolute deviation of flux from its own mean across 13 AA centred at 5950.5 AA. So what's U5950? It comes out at 27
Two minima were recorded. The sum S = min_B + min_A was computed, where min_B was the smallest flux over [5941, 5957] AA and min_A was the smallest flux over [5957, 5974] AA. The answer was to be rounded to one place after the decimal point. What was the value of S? 55.7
